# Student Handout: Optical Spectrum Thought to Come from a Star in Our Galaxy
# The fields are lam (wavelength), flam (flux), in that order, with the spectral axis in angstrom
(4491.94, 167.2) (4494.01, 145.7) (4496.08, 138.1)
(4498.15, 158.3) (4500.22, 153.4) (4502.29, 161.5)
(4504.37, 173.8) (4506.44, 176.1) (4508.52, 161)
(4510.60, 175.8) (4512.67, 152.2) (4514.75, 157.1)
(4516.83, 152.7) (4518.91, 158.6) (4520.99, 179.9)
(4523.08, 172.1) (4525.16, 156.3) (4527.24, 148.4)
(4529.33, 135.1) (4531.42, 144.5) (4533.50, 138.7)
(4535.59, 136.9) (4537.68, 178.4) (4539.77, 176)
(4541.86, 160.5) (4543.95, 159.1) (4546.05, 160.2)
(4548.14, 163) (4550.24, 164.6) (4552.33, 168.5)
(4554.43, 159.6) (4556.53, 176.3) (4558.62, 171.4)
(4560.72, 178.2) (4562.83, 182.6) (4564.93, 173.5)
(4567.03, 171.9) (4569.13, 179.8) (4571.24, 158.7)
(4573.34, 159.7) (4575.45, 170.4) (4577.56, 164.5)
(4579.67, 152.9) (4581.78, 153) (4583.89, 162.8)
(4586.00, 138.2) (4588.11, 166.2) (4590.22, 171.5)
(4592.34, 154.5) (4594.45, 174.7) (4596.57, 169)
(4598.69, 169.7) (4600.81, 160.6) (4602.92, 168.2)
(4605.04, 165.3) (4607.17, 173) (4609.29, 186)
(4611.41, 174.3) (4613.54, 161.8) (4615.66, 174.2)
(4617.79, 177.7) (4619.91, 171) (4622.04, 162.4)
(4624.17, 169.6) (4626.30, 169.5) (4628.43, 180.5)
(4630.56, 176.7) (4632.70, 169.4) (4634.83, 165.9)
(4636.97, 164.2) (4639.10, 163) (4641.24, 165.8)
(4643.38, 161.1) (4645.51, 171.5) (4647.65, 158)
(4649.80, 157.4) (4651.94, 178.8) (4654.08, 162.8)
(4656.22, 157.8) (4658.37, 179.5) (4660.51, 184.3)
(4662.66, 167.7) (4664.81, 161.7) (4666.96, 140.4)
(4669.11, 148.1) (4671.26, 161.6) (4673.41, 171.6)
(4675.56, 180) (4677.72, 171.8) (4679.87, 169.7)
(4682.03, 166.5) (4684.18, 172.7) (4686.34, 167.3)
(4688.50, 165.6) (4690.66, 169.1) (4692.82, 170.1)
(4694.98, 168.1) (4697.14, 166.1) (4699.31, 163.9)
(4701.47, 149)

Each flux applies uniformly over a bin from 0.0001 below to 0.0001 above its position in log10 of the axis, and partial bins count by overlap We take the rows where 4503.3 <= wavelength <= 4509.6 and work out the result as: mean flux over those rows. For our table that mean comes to 170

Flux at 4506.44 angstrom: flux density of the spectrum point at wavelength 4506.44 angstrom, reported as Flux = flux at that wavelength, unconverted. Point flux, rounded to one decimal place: 176.1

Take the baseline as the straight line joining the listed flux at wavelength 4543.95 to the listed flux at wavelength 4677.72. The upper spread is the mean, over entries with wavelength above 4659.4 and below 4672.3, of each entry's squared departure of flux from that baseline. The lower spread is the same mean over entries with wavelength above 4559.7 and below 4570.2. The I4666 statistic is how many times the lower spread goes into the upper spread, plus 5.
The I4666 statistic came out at 6.1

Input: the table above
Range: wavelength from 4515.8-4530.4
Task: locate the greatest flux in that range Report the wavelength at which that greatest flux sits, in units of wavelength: 4520.99 angstrom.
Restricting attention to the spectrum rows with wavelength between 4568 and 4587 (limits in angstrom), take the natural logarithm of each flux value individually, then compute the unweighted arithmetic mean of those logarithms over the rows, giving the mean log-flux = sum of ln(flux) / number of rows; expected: 5.07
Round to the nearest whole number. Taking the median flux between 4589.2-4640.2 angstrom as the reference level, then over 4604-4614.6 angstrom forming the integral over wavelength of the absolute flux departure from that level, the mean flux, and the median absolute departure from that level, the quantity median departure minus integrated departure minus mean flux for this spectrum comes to -245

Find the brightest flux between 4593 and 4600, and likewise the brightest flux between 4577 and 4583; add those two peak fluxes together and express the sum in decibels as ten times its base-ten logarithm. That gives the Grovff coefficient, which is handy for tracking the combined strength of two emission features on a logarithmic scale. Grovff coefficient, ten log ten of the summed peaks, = 25.3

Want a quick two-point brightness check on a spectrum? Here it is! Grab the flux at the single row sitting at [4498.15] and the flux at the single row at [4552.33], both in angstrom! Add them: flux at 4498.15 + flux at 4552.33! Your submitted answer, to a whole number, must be 327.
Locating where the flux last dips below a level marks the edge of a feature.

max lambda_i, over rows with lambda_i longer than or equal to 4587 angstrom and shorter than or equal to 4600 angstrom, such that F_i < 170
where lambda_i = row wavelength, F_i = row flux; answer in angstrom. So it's 4598.69 angstrom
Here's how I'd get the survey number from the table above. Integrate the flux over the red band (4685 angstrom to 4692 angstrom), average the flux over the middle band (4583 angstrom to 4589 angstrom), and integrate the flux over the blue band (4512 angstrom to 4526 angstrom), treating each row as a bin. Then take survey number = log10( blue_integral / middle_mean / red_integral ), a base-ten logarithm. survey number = -1.9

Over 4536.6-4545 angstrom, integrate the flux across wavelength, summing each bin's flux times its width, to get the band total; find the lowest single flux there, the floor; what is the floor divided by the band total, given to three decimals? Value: 0.113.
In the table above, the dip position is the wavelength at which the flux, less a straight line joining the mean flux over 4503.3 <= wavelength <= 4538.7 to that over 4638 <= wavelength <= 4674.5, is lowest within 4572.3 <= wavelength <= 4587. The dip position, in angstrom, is 4586.00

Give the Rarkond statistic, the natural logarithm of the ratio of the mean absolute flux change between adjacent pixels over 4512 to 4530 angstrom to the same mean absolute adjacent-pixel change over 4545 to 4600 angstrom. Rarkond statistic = 0.10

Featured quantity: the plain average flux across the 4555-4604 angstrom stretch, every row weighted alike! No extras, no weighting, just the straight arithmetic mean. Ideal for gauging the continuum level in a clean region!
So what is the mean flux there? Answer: 166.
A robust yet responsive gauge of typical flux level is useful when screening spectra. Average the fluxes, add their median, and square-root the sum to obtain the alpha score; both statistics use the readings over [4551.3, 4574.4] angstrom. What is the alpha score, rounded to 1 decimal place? 18.5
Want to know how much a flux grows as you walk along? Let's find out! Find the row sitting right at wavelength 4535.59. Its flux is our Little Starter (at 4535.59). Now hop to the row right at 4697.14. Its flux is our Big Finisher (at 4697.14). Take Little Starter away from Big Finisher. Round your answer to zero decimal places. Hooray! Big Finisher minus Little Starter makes 29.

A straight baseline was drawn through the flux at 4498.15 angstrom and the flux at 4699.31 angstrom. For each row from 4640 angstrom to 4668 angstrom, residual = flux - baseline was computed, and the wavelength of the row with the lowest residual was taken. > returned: 4666.96 angstrom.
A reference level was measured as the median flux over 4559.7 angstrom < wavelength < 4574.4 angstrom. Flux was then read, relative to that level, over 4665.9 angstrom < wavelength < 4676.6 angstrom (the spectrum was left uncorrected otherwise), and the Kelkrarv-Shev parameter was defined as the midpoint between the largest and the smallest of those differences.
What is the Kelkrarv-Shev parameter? -13.3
